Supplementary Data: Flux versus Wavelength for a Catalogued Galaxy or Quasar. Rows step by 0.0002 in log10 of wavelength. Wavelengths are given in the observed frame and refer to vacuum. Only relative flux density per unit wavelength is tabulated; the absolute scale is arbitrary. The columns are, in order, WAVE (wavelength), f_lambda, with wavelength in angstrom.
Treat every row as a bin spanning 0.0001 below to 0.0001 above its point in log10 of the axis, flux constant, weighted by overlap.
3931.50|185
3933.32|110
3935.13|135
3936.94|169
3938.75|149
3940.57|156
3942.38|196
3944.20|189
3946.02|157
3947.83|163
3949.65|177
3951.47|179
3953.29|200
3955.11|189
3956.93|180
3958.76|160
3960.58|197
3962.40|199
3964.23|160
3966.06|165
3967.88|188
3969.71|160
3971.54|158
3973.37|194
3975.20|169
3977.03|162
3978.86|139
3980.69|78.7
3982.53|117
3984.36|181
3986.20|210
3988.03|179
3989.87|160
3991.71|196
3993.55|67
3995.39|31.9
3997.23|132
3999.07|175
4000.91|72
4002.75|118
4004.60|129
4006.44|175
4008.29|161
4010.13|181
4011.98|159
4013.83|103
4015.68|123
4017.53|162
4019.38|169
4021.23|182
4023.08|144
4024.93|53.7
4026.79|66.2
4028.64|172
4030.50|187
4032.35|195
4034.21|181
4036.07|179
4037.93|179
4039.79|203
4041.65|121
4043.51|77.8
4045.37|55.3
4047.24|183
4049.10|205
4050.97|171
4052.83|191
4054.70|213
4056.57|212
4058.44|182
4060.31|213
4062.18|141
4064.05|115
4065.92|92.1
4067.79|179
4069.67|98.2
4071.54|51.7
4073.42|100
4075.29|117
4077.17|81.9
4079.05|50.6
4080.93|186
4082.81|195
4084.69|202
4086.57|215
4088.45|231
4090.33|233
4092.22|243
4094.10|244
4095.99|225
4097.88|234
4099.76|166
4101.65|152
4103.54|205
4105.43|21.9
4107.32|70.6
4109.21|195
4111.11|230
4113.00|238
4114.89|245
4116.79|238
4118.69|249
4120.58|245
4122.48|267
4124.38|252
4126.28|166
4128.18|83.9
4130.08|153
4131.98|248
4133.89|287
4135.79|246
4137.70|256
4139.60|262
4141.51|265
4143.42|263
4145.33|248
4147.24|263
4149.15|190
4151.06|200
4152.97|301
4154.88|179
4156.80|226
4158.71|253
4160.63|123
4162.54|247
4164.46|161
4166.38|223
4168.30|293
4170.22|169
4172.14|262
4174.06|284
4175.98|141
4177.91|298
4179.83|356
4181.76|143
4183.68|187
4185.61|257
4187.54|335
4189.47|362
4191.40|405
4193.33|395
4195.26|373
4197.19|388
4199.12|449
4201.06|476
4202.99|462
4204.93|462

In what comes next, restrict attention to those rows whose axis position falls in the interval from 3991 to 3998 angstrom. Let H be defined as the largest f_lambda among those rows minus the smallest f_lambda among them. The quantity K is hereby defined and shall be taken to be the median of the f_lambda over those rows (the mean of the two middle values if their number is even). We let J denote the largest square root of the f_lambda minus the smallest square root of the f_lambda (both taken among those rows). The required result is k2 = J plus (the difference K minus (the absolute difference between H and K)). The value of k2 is 43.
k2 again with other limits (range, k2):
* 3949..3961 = 41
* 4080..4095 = 60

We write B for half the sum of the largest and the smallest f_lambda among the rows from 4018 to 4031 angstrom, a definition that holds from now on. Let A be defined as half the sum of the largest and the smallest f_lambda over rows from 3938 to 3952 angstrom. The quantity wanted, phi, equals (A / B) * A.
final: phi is 247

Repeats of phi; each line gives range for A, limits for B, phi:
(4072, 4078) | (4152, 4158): 41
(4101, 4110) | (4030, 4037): 69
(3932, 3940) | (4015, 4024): 128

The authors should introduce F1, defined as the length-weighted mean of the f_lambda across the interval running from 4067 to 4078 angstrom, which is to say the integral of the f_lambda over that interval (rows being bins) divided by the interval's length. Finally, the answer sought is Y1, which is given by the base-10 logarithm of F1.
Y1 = 2.02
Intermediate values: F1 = 104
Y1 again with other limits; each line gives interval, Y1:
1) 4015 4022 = 2.20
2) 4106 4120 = 2.31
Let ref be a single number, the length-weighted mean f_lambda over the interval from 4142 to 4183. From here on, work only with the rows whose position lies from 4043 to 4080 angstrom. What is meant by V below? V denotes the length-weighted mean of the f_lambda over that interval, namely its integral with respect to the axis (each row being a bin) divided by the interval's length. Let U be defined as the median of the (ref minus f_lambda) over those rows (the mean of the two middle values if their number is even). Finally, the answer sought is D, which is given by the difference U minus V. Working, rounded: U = 101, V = 137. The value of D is -36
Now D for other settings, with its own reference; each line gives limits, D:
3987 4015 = -65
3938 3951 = -103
